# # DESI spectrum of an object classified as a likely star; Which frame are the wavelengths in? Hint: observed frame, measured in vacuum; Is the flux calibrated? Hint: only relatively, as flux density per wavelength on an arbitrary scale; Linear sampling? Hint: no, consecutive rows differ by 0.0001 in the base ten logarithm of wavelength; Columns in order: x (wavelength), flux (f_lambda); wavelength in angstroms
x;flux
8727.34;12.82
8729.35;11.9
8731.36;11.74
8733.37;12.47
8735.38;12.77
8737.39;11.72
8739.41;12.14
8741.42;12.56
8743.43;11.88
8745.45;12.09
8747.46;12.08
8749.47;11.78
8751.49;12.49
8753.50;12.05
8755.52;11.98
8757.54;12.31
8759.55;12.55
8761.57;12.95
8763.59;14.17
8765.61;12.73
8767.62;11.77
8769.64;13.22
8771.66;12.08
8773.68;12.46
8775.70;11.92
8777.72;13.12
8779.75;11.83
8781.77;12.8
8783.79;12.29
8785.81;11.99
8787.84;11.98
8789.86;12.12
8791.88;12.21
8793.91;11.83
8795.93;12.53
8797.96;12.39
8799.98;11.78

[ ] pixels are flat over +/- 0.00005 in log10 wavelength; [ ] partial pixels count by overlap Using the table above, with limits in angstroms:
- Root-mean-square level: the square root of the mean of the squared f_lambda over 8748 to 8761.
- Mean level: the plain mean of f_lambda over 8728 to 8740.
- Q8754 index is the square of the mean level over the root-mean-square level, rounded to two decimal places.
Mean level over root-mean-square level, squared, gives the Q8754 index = 0.99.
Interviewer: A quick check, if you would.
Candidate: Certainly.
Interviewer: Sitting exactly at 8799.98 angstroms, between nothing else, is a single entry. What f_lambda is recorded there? 11.78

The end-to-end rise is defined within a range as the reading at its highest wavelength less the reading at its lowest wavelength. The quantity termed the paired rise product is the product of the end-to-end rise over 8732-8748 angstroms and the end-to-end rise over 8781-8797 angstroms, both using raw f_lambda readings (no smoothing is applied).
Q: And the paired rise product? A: 0.11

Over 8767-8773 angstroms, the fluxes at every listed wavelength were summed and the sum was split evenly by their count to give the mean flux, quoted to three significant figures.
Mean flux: 12.4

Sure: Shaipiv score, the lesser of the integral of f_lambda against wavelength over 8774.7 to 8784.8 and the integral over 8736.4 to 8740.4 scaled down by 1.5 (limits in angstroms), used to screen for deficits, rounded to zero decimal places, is 32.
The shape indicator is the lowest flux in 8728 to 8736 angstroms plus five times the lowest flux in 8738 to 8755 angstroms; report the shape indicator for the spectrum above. 70.6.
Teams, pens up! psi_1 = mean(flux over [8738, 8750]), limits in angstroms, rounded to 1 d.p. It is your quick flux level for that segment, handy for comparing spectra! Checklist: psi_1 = 12.1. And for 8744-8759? 12.1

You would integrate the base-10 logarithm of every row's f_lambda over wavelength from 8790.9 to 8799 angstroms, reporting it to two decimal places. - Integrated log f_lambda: 8.81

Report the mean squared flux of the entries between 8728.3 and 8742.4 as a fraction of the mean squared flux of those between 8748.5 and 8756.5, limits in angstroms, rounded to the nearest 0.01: 1.02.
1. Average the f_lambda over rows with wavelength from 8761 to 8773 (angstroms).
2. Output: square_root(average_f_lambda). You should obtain 3.58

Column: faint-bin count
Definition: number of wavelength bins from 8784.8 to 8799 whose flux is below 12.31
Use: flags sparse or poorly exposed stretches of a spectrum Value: 5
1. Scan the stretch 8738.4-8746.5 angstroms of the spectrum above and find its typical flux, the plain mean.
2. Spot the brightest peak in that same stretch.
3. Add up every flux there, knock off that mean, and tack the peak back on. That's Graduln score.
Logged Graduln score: 49.1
